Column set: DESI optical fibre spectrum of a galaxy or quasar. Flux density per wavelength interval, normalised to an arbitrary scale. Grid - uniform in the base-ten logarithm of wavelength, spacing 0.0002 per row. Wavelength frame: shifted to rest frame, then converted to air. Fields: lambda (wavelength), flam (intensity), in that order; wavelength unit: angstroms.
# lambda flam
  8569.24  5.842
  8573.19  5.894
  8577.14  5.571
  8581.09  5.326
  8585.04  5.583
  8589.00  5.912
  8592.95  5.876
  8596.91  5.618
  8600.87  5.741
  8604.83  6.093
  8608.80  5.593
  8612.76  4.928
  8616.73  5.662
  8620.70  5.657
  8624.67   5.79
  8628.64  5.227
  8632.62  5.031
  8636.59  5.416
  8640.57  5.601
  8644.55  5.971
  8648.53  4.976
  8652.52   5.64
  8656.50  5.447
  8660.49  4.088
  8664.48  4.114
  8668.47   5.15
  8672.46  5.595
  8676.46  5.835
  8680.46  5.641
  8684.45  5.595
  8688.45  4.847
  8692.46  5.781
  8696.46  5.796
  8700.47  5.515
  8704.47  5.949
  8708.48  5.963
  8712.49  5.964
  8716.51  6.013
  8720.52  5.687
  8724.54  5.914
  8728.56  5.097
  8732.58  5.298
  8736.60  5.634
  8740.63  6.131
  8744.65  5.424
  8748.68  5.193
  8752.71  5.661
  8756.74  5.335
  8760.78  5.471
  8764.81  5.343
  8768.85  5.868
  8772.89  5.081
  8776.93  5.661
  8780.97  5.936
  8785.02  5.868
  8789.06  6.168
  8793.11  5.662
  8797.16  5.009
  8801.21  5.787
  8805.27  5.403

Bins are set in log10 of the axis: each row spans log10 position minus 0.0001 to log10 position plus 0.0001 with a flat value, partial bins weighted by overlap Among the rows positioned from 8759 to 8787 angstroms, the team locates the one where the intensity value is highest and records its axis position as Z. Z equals 8780.97 angstroms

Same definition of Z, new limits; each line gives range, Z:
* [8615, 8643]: 8624.67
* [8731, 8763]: 8740.63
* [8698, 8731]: 8716.51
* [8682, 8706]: 8704.47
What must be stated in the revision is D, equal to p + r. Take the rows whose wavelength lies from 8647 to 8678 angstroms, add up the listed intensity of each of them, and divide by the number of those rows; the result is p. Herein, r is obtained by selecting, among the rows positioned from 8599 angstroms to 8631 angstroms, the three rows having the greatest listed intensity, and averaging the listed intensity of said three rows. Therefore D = 11.0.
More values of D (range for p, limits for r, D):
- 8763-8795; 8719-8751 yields 11.6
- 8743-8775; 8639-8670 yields 11.2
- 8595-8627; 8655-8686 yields 11.3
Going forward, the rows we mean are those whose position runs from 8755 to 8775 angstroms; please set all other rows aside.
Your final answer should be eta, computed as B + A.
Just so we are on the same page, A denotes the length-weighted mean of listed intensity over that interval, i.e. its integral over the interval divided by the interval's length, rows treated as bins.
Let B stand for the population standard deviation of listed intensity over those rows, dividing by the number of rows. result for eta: 5.68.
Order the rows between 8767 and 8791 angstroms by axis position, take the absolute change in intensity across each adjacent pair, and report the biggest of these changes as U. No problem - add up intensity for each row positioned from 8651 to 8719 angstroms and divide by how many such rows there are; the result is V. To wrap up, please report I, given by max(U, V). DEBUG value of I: 5.47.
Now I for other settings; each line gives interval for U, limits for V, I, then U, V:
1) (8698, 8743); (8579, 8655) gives 5.56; 0.82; 5.56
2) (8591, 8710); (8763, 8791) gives 5.70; 1.36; 5.70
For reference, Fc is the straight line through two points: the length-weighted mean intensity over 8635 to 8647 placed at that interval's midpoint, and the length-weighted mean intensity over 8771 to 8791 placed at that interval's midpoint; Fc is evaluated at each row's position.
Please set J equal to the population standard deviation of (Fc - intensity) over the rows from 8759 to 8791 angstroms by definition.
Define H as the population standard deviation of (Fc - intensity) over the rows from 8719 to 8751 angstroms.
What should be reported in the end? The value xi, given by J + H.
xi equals 0.67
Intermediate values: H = 0.34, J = 0.33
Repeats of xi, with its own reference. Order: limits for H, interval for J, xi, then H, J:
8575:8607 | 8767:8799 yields 0.61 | 0.22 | 0.38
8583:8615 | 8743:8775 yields 0.56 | 0.33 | 0.23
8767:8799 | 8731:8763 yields 0.66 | 0.38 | 0.28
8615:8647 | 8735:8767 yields 0.56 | 0.29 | 0.28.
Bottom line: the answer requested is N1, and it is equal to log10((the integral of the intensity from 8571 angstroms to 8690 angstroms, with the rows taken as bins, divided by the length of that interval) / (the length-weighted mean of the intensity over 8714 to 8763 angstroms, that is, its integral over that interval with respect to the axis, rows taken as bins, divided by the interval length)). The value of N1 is -0.010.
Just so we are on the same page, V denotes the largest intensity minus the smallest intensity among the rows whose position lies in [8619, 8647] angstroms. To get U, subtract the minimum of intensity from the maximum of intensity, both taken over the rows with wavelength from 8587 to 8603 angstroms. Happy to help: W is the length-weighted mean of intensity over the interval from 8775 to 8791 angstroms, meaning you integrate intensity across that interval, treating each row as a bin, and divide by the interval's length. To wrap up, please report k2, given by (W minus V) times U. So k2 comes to 1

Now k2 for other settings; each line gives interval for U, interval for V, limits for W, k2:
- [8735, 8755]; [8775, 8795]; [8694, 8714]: 5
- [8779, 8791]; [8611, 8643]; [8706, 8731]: 1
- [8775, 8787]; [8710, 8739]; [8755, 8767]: 1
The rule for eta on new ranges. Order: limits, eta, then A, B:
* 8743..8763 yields 5.57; 5.42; 0.15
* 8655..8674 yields 5.50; 4.85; 0.65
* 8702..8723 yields 6.02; 5.91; 0.12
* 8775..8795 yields 6.05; 5.86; 0.19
